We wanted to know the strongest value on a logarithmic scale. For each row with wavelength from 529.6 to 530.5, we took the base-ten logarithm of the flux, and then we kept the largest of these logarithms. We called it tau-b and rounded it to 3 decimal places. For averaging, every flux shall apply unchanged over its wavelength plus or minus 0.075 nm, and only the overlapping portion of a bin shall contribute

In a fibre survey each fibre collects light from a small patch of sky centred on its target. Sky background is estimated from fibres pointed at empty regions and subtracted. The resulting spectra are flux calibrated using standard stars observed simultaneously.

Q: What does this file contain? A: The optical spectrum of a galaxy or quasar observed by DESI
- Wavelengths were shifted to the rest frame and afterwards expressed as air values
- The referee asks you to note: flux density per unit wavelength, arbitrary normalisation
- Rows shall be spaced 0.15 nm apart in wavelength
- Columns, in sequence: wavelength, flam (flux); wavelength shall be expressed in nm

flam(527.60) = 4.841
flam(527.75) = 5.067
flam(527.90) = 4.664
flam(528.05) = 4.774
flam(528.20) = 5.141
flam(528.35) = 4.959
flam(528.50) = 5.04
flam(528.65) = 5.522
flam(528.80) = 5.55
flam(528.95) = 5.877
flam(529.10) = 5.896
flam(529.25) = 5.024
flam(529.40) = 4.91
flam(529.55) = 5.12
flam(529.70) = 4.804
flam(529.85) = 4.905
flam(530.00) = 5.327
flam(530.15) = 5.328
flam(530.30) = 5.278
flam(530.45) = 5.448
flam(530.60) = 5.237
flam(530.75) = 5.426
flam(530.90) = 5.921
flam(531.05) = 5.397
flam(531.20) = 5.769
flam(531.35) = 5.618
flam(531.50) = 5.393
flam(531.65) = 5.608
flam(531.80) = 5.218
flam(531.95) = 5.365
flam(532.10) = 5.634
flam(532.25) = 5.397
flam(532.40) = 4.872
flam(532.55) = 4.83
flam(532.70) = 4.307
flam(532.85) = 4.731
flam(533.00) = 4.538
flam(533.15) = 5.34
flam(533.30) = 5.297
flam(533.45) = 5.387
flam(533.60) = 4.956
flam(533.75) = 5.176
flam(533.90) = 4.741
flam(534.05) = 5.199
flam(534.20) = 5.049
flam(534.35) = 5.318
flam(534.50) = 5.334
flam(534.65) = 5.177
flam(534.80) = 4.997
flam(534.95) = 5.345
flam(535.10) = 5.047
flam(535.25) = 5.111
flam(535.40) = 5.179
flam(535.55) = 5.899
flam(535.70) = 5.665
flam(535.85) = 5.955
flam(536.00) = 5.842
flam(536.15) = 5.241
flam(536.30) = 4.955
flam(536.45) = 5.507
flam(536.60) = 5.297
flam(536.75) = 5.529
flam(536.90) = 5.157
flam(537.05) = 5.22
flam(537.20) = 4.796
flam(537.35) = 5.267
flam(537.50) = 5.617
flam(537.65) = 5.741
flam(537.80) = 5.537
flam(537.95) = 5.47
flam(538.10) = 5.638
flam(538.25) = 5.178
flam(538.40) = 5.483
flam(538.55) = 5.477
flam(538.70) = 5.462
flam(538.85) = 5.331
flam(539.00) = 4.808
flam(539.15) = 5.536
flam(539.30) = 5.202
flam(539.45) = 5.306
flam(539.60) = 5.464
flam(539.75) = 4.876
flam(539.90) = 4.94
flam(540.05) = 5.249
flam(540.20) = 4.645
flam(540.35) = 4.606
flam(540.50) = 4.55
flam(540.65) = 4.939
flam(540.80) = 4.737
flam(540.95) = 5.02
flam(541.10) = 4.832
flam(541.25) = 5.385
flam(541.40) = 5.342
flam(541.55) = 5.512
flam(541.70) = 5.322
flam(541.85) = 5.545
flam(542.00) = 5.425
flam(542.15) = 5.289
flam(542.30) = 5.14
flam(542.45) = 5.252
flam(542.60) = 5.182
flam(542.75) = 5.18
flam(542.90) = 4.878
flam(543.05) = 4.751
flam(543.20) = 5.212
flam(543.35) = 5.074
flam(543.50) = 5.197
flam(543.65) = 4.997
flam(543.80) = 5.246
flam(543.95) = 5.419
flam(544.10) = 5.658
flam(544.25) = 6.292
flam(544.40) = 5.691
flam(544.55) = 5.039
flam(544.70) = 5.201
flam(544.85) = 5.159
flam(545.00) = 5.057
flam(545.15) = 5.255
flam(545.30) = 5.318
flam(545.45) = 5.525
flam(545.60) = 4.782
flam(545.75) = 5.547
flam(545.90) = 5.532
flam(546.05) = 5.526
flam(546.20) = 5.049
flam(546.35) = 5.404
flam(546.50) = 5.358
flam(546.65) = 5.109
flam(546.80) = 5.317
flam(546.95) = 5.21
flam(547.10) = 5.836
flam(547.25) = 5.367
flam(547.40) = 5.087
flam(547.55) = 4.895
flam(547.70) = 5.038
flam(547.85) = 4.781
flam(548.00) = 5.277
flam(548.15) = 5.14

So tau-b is 0.736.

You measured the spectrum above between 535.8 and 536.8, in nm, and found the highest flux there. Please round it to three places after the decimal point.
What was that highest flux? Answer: 5.955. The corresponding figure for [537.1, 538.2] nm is 5.741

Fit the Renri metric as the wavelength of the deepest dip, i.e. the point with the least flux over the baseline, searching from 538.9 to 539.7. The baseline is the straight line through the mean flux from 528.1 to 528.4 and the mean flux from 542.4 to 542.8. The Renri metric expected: 539.00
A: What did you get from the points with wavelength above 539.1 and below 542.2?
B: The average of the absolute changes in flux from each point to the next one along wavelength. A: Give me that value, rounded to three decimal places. 0.238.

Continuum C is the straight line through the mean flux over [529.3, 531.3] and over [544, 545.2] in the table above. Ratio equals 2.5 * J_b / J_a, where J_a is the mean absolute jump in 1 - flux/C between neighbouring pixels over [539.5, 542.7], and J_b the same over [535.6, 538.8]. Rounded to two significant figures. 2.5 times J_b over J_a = 3.0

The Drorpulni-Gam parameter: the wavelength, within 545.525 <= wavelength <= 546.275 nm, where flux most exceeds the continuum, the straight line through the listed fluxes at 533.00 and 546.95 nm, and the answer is 545.75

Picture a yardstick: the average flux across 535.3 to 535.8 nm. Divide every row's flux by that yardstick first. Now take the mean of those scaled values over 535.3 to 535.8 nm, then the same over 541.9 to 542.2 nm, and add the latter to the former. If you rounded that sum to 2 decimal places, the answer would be 1.96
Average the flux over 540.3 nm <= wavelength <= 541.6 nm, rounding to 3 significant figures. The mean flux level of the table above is 4.99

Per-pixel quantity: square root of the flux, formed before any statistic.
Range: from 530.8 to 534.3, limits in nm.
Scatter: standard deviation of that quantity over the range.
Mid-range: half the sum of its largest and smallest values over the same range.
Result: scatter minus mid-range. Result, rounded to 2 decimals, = -2.17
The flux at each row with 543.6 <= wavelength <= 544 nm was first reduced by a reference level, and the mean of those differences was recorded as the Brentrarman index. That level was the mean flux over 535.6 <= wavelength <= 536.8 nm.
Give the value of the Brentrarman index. -0.28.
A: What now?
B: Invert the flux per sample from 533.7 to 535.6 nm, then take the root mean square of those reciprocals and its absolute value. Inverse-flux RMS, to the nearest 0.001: 0.193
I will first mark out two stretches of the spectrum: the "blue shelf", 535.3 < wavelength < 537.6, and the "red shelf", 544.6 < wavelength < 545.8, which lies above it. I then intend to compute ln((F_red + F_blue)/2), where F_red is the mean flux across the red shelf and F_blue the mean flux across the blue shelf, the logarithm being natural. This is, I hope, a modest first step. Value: 1.67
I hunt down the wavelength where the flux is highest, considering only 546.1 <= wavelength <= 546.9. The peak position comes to 546.35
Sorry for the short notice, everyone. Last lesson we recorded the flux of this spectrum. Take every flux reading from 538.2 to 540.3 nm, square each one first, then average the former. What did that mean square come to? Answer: 27.2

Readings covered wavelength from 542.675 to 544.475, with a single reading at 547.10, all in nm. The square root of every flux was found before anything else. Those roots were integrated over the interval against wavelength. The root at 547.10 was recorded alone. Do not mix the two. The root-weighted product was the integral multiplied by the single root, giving 10.0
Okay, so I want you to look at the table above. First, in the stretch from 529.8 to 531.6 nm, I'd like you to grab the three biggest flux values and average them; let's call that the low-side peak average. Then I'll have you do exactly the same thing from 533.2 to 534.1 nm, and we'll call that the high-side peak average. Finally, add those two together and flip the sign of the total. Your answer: -11.1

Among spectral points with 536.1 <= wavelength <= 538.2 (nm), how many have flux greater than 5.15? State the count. 12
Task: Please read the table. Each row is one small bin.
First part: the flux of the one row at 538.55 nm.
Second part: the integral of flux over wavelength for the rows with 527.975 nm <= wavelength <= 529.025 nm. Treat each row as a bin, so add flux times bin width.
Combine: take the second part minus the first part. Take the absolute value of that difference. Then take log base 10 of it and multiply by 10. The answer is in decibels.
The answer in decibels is -12.8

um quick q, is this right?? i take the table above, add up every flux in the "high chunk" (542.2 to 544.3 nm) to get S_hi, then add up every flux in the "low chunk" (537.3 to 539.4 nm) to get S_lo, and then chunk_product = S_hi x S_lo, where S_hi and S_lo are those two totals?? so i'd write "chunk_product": 5566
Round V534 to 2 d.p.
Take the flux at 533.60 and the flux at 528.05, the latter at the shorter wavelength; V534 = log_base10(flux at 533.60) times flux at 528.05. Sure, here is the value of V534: 3.32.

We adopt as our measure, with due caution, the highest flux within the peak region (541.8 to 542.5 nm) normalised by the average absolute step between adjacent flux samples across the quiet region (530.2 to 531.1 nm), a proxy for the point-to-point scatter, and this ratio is 17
